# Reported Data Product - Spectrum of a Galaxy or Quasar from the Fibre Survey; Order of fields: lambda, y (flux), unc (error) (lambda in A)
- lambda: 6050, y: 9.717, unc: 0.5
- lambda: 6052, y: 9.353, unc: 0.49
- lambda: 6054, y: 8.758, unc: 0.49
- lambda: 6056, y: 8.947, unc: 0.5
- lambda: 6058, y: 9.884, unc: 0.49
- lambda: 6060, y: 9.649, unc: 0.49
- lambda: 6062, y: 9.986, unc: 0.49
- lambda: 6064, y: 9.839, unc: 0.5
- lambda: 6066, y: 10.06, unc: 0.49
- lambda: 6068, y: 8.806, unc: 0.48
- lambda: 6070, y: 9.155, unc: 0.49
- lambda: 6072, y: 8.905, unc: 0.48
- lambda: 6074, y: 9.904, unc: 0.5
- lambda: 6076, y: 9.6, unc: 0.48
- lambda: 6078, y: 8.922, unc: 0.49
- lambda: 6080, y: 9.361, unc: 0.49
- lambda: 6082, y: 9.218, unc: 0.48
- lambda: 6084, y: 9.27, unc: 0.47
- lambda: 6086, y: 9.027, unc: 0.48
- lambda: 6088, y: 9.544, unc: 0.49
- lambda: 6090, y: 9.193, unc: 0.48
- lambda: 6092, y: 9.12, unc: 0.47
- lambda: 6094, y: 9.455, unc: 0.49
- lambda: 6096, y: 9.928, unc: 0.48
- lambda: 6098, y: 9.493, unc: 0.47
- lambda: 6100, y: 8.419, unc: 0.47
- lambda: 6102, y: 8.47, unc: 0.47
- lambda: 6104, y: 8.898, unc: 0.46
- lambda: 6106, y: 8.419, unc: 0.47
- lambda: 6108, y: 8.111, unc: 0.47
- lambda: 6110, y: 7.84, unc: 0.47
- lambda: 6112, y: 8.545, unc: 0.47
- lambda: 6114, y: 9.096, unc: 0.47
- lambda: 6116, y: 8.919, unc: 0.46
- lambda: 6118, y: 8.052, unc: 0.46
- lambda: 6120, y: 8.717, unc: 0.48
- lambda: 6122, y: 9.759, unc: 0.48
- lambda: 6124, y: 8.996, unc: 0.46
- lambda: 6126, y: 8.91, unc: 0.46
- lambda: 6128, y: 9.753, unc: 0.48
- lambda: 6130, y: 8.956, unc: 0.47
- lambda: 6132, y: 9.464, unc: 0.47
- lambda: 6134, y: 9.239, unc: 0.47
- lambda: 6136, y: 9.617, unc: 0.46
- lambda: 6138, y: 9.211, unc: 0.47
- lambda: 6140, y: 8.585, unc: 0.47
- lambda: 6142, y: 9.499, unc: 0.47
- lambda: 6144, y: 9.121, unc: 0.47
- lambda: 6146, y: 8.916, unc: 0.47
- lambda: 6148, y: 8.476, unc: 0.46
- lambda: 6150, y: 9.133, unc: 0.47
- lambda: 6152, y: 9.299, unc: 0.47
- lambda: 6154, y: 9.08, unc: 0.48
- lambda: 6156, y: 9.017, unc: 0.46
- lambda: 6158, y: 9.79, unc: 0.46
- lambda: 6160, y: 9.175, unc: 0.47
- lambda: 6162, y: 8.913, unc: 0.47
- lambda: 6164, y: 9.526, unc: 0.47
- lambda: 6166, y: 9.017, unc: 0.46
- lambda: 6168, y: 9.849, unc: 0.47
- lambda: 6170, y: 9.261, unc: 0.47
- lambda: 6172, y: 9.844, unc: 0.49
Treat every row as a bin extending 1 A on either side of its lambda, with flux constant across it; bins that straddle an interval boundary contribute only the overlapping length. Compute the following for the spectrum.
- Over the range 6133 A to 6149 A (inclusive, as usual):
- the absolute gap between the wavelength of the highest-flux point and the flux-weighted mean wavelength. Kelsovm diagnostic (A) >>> 4.9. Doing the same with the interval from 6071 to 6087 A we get 5.0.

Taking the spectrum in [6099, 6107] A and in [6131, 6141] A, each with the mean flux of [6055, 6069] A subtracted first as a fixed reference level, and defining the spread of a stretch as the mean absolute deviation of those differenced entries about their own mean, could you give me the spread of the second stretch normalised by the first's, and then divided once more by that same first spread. 8.67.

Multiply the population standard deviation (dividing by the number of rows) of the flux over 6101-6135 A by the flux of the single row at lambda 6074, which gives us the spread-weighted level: 5.3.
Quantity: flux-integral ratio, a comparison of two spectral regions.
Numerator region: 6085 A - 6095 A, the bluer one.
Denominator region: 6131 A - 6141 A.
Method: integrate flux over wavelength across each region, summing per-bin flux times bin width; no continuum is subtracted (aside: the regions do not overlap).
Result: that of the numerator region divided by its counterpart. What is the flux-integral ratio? 1.00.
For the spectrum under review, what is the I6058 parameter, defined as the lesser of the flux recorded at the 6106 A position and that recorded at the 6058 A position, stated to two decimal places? 8.42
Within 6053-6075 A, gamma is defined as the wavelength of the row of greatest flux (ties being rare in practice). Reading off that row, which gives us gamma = 6066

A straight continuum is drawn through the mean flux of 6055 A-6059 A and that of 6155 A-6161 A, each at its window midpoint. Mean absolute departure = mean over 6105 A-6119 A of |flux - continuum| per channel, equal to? 0.94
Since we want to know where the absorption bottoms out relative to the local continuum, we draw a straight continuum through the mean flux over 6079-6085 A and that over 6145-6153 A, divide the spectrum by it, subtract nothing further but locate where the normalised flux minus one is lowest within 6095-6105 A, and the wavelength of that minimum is 6100 A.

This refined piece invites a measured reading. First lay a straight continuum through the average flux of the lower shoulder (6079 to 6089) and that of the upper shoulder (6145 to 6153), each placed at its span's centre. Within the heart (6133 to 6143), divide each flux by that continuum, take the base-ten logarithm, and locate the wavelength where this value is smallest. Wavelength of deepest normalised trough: 6140 A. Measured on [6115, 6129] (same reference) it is 6118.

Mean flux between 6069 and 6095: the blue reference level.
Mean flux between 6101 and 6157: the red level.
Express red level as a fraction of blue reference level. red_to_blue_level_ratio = 0.96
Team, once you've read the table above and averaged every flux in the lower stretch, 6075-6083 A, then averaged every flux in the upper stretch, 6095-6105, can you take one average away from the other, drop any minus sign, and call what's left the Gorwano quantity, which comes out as 0.23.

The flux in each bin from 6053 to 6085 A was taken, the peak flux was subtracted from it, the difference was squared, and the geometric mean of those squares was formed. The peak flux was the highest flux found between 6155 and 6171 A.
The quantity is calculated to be 0.09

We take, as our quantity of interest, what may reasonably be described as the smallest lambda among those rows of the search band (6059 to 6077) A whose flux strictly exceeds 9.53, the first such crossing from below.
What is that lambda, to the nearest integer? 6060 A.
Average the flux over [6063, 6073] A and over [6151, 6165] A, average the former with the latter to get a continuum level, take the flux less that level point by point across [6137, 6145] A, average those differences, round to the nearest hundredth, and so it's -0.20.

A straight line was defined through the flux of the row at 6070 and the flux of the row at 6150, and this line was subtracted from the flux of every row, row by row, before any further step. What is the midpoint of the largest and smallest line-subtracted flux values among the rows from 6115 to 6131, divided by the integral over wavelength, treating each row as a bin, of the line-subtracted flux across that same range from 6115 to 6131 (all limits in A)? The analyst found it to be 0.11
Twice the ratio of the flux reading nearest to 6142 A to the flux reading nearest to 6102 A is 2.2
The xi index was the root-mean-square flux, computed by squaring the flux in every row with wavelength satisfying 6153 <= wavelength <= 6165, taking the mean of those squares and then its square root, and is 9.3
